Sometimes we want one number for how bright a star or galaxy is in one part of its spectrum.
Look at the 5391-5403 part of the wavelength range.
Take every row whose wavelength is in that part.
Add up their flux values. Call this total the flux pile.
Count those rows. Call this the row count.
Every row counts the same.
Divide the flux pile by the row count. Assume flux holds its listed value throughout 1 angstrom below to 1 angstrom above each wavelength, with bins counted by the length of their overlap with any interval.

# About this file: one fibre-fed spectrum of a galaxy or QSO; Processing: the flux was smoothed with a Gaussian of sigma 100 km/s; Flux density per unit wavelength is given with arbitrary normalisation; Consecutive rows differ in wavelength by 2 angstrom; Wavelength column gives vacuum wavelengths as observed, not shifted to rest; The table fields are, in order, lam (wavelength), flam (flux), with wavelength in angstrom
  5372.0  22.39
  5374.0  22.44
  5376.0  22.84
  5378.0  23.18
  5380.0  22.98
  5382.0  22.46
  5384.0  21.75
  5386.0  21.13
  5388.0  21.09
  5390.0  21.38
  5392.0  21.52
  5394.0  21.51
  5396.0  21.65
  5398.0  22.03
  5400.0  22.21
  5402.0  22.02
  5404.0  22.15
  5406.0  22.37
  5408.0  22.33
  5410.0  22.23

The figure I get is 21.8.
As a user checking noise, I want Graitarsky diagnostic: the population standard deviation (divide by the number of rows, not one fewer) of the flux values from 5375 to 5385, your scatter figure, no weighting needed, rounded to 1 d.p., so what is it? 0.5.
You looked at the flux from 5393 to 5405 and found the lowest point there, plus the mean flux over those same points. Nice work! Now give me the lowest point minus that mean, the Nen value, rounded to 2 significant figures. -0.42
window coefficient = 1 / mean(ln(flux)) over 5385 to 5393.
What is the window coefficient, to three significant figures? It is 0.327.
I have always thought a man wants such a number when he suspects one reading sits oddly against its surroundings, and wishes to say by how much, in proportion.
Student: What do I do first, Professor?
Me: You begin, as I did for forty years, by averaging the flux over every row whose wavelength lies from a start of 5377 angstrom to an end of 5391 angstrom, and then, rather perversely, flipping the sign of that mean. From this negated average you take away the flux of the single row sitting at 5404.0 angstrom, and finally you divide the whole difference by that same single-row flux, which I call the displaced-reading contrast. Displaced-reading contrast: -1.99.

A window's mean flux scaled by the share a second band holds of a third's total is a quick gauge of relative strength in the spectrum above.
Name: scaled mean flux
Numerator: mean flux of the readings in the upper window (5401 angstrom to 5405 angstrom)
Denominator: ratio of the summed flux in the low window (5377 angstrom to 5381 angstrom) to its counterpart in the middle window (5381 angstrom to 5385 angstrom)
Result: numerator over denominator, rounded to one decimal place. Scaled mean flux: 21.2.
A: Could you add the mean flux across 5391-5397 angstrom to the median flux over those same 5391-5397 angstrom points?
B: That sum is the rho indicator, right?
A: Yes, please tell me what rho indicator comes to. 43.1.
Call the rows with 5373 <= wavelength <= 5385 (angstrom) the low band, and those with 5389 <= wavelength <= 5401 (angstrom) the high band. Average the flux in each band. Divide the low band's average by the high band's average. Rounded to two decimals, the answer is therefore 1.04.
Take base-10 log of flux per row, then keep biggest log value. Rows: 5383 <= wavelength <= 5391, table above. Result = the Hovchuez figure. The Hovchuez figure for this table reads 1.34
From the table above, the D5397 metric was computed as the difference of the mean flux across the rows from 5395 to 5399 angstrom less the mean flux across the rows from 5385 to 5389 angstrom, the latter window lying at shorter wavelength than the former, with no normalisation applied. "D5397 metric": 0.73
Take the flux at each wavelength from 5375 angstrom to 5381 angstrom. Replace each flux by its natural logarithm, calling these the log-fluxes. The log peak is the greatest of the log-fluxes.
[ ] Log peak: 3.14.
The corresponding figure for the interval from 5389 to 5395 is 3.07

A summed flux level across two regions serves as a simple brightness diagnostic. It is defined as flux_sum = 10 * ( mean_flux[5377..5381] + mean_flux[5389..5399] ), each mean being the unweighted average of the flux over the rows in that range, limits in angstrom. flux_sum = 447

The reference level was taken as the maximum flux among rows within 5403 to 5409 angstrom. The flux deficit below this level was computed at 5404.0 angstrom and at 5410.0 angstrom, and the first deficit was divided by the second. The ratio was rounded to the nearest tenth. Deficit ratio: 1.6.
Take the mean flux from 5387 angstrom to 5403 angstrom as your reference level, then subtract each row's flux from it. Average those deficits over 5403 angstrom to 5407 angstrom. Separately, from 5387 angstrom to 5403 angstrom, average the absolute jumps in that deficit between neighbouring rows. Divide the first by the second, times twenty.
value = -61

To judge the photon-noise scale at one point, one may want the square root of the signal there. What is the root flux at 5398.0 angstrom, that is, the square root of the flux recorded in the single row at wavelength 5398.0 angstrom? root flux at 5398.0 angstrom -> 4.69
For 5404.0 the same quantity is 4.71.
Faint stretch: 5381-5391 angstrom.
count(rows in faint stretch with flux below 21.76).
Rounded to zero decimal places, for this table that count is 4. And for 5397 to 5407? 0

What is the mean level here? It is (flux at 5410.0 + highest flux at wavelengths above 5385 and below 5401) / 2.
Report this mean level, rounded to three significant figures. 22.2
